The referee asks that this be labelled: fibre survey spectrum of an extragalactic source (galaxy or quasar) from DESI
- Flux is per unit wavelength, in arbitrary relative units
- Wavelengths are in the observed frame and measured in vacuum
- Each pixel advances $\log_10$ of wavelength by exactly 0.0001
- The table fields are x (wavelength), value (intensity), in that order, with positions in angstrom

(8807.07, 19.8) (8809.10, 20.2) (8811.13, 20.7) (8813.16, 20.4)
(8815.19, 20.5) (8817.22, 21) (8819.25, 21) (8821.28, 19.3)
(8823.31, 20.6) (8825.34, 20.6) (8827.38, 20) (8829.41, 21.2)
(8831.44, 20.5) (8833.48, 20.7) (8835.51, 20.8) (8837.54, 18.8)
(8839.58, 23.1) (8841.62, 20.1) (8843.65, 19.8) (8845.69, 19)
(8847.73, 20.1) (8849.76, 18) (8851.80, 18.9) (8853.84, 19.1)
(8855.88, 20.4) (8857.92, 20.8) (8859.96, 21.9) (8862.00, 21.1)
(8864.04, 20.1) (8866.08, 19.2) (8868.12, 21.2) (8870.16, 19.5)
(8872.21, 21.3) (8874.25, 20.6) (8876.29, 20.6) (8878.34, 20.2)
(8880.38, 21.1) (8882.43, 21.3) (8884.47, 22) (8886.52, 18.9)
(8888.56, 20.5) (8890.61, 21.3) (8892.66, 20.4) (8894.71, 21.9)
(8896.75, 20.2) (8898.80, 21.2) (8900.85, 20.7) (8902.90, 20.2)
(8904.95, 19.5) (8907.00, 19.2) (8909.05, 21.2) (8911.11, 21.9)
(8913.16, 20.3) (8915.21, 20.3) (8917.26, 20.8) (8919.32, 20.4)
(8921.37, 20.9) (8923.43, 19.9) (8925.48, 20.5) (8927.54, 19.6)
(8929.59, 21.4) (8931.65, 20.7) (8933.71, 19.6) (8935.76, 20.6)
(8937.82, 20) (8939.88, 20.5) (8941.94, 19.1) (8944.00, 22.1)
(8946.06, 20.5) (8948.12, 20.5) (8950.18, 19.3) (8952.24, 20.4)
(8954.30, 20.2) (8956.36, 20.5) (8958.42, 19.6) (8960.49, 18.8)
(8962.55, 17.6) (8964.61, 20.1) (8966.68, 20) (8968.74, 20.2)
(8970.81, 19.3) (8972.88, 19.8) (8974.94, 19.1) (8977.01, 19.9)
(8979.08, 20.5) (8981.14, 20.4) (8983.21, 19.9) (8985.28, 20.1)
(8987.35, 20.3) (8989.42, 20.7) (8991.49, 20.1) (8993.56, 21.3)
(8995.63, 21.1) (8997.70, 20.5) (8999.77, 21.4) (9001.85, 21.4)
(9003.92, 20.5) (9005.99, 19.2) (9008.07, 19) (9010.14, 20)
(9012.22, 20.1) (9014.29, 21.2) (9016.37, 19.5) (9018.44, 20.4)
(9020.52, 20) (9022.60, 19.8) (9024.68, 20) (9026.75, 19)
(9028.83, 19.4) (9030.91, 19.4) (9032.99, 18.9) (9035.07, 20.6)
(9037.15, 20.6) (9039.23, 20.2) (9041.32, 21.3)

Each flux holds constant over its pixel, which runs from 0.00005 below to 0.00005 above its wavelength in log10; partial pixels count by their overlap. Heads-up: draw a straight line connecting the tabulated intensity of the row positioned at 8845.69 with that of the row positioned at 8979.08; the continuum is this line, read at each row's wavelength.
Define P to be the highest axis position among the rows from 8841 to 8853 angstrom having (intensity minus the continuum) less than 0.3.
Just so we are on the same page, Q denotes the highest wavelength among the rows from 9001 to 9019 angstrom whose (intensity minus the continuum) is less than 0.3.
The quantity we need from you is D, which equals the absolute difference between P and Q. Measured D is 166.6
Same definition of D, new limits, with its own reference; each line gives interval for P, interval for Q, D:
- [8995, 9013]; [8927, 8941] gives 74.4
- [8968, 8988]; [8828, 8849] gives 141.7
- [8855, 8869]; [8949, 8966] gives 98.5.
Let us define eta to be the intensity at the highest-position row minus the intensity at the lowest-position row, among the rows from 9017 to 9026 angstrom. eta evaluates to -0.4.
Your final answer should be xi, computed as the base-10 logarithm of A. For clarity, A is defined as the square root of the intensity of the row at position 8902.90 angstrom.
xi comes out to 0.653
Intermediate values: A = 4.49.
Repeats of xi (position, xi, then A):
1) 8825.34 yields 0.657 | 4.54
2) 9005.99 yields 0.642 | 4.38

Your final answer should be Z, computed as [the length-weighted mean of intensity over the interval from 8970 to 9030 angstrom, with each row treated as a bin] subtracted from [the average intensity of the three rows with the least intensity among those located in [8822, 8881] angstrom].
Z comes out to -1.57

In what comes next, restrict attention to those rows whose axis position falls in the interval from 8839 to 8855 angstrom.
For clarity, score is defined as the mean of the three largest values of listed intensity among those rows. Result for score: 21.1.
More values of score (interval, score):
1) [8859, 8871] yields 21.4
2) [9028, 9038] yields 20.2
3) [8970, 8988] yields 20.4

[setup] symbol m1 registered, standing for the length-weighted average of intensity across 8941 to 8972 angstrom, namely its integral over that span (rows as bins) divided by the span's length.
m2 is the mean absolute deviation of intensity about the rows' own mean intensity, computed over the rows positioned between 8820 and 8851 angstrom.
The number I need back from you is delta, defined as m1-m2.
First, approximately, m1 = 19.9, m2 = 0.84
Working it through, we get 19.0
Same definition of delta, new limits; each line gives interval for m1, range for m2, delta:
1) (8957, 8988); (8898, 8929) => 19.2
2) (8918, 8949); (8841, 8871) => 19.6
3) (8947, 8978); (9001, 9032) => 19.1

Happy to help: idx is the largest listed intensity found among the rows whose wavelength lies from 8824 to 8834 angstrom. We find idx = 21.2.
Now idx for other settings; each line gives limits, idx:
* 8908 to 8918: 21.9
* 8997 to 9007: 21.4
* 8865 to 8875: 21.3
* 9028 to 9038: 20.6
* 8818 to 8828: 21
